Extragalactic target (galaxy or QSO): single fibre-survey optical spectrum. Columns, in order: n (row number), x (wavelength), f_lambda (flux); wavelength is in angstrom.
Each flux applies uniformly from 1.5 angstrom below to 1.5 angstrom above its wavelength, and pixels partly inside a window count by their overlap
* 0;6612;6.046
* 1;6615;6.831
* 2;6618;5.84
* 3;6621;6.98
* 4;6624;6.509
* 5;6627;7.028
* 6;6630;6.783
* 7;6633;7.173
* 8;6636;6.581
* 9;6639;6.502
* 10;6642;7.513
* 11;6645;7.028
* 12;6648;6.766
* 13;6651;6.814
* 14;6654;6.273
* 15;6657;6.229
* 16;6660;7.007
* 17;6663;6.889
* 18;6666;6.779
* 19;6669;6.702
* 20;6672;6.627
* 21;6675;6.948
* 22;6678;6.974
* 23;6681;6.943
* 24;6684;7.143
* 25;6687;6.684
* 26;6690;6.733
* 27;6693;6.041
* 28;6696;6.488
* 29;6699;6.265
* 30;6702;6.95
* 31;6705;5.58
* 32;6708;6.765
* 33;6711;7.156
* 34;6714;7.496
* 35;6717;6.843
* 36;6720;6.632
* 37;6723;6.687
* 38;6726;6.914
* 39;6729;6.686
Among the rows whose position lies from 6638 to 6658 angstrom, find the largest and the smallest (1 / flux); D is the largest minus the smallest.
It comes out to 0.027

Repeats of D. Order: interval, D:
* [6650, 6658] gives 0.014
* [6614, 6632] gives 0.029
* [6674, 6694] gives 0.026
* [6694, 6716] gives 0.046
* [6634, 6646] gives 0.021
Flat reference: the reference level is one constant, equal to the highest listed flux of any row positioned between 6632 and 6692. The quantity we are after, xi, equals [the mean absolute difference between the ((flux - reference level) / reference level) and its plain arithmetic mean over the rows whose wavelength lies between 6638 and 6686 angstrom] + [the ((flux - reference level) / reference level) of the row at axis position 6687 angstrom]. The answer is -0.079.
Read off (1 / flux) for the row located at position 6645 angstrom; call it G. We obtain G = 0.142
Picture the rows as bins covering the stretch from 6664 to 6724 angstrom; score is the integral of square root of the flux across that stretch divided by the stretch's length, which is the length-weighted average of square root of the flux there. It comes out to 2.59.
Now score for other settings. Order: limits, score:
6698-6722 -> 2.59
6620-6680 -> 2.61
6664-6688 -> 2.62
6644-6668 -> 2.59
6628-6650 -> 2.63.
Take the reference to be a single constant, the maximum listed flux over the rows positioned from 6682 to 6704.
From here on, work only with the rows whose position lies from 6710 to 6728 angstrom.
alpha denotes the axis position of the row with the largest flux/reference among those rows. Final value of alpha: 6714 angstrom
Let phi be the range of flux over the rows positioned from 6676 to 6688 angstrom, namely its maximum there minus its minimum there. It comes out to 0.46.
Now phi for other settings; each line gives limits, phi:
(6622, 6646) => 1.01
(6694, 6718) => 1.92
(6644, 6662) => 0.80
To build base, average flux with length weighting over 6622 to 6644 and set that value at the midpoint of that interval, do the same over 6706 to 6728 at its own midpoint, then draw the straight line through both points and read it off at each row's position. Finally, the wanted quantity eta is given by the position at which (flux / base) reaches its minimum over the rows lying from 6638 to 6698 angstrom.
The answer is 6693 angstrom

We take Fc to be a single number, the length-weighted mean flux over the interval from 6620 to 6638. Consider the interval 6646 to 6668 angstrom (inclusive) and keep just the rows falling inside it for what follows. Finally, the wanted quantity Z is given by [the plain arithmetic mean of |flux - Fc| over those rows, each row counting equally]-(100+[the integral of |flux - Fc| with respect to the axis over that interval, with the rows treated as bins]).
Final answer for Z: -105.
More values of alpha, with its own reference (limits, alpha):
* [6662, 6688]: 6684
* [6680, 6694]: 6684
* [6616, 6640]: 6633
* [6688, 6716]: 6714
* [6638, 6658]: 6642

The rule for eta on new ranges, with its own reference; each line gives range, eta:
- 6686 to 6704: 6693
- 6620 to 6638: 6624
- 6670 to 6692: 6672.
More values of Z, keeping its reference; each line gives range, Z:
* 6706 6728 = -105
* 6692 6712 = -109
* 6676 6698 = -106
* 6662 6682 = -102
